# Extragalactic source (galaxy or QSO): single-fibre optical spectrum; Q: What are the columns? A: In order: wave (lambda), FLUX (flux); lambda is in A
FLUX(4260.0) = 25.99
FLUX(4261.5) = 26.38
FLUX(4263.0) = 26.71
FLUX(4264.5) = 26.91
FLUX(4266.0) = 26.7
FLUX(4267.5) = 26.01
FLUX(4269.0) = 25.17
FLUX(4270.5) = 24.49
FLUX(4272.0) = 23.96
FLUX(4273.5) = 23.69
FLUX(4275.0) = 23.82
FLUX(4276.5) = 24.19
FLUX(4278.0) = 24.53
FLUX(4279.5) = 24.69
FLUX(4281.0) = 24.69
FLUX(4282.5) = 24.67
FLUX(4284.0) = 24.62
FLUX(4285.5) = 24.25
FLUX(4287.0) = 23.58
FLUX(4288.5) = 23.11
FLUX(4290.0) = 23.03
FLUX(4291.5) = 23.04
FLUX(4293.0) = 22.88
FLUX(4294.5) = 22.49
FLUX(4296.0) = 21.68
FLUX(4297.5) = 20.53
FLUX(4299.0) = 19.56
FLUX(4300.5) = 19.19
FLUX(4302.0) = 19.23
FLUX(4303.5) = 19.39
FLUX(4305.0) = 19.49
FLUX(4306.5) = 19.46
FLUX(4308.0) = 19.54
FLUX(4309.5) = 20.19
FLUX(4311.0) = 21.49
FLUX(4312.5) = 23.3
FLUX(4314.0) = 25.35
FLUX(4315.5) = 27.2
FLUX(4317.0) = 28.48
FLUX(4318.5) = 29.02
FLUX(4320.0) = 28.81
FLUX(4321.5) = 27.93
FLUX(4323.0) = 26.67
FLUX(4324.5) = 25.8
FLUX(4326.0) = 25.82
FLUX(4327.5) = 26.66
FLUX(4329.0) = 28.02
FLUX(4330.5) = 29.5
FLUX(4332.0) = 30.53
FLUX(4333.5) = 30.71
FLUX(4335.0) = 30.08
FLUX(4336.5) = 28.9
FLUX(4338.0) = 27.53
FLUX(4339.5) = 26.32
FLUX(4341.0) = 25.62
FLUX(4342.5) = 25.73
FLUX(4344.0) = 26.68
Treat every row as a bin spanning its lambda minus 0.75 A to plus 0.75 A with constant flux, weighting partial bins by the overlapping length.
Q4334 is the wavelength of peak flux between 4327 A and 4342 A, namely 4333.5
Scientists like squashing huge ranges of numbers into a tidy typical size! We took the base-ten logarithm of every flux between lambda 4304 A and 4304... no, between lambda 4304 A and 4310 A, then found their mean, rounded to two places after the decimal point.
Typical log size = 1.29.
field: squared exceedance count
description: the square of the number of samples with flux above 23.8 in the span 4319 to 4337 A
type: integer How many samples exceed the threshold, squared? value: 144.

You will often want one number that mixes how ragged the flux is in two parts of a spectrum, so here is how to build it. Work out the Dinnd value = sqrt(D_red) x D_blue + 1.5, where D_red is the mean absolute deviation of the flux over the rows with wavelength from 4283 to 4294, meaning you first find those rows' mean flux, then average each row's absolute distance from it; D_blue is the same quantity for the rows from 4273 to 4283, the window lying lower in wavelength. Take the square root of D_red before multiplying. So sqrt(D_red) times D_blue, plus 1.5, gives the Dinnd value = 1.77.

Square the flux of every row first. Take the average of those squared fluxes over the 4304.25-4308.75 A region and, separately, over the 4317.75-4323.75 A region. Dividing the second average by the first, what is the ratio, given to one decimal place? 2.1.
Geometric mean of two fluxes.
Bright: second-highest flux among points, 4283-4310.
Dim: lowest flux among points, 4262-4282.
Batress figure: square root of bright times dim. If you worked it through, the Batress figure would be 24.0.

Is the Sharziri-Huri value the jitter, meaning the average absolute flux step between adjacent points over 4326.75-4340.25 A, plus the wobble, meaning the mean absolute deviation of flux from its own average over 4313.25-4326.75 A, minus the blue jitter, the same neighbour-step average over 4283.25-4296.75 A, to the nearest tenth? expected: 1.9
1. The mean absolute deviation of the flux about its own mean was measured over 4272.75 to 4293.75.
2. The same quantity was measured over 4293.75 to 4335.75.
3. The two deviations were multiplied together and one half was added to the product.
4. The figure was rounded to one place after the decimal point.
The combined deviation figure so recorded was 2.8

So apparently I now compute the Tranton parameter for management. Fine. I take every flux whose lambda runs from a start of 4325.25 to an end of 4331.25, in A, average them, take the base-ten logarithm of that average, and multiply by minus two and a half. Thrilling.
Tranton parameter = -3.60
